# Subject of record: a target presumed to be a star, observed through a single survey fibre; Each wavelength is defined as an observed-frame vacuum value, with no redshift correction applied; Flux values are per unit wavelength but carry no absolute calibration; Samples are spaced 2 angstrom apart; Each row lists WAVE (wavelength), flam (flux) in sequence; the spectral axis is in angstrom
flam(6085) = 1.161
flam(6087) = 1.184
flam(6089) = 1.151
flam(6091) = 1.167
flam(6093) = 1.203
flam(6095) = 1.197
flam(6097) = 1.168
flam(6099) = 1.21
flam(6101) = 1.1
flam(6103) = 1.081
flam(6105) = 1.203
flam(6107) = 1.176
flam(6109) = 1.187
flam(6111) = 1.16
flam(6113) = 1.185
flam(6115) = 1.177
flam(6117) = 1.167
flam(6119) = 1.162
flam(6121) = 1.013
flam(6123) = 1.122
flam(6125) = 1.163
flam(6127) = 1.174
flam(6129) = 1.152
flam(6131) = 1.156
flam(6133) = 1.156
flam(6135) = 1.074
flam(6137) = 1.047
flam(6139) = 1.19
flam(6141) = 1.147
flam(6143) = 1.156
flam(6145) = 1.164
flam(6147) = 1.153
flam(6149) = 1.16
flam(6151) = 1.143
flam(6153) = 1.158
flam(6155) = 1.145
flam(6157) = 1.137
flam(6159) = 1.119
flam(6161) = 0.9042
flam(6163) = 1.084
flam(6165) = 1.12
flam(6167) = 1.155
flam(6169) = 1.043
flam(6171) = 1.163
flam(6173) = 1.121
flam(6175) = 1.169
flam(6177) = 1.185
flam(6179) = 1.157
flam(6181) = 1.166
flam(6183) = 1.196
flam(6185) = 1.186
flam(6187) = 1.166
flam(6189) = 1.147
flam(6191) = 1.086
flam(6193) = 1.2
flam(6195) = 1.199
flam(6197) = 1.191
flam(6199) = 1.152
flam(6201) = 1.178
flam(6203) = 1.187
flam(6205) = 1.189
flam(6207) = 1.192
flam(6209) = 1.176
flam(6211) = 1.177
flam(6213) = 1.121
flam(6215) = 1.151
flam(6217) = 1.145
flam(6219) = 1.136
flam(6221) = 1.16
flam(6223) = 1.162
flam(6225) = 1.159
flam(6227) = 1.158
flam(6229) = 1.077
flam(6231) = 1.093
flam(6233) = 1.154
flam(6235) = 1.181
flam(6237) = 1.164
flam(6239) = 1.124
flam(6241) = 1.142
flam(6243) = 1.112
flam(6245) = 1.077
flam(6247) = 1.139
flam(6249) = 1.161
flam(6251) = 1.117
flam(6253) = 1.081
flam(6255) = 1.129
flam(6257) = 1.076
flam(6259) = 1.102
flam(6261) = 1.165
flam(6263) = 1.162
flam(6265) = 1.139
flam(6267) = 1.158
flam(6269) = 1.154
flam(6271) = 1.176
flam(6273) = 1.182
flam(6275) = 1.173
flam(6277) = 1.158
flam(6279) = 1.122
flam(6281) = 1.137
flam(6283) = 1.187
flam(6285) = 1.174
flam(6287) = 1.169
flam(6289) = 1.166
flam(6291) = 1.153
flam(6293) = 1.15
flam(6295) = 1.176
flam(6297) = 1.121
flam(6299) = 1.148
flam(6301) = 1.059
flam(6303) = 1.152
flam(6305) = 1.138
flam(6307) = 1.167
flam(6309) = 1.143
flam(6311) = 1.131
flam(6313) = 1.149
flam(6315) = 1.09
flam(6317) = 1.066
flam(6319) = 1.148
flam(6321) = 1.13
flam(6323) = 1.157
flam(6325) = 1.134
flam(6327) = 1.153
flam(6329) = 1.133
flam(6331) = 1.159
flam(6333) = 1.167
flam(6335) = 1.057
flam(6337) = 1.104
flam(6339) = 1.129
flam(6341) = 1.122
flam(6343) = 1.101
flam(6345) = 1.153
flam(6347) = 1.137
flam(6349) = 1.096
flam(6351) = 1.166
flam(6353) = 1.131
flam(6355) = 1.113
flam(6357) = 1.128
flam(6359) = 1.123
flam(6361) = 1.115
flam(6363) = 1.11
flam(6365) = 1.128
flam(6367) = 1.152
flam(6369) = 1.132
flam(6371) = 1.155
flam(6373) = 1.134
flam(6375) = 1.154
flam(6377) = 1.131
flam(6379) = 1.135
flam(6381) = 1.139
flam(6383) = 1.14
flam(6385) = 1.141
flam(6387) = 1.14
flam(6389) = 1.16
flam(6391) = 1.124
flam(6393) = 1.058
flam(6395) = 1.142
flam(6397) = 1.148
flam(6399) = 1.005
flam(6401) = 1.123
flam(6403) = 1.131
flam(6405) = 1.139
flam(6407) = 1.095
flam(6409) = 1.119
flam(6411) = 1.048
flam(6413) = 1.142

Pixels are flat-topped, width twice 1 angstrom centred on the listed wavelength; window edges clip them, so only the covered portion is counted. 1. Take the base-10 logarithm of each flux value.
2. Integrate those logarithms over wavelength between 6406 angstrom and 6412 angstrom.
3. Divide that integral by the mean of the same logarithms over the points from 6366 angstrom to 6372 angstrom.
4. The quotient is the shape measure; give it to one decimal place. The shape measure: 3.7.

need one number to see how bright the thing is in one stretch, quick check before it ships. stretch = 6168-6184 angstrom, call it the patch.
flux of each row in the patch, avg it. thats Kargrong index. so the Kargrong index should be 1.150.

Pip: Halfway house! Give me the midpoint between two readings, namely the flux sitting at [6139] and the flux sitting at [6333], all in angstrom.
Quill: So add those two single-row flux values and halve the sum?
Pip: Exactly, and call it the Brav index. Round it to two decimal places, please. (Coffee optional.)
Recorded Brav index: 1.18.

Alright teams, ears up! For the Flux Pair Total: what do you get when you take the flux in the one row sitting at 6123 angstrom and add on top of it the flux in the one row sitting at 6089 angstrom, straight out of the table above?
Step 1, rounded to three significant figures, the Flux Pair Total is 2.27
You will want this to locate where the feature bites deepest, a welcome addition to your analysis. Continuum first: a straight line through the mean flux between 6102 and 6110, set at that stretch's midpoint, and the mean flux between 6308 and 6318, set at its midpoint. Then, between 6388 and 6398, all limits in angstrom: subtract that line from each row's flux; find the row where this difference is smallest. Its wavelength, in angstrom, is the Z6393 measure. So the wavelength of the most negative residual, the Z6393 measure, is 6393 angstrom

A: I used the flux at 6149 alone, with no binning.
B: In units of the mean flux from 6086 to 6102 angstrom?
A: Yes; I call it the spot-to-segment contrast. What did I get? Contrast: 0.99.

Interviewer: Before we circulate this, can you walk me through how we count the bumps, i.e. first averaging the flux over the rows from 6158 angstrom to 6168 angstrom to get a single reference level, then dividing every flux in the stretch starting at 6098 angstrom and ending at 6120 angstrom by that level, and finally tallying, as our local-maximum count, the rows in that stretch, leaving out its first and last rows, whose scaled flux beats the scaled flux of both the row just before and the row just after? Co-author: 3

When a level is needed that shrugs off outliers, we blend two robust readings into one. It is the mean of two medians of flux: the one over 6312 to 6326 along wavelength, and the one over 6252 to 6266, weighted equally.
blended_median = 1.13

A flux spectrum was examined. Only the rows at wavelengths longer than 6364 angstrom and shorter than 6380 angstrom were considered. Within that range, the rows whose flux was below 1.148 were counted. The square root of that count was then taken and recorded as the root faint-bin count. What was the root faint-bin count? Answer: 2.24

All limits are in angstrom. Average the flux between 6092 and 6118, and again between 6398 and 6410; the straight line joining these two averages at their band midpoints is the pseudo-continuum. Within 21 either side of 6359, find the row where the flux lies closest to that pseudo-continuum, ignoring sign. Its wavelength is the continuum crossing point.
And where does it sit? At 6355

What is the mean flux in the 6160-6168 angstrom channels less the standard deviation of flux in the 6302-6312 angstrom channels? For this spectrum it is 1.05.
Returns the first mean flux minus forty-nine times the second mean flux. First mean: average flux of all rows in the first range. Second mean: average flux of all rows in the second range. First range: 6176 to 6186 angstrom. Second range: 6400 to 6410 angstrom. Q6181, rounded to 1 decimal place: -53.8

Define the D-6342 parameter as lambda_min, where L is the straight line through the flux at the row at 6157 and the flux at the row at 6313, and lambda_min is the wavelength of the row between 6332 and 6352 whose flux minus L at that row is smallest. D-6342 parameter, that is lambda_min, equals 6335 angstrom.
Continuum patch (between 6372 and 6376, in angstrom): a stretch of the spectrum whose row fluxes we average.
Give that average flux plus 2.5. 3.644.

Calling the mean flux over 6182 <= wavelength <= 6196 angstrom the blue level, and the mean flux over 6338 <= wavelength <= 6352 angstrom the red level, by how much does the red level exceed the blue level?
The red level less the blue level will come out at -0.039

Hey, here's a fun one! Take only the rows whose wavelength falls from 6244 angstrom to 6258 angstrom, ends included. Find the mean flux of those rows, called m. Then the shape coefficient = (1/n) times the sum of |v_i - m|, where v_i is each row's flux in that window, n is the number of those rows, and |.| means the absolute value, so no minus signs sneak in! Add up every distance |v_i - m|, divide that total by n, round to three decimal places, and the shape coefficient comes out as 0.029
